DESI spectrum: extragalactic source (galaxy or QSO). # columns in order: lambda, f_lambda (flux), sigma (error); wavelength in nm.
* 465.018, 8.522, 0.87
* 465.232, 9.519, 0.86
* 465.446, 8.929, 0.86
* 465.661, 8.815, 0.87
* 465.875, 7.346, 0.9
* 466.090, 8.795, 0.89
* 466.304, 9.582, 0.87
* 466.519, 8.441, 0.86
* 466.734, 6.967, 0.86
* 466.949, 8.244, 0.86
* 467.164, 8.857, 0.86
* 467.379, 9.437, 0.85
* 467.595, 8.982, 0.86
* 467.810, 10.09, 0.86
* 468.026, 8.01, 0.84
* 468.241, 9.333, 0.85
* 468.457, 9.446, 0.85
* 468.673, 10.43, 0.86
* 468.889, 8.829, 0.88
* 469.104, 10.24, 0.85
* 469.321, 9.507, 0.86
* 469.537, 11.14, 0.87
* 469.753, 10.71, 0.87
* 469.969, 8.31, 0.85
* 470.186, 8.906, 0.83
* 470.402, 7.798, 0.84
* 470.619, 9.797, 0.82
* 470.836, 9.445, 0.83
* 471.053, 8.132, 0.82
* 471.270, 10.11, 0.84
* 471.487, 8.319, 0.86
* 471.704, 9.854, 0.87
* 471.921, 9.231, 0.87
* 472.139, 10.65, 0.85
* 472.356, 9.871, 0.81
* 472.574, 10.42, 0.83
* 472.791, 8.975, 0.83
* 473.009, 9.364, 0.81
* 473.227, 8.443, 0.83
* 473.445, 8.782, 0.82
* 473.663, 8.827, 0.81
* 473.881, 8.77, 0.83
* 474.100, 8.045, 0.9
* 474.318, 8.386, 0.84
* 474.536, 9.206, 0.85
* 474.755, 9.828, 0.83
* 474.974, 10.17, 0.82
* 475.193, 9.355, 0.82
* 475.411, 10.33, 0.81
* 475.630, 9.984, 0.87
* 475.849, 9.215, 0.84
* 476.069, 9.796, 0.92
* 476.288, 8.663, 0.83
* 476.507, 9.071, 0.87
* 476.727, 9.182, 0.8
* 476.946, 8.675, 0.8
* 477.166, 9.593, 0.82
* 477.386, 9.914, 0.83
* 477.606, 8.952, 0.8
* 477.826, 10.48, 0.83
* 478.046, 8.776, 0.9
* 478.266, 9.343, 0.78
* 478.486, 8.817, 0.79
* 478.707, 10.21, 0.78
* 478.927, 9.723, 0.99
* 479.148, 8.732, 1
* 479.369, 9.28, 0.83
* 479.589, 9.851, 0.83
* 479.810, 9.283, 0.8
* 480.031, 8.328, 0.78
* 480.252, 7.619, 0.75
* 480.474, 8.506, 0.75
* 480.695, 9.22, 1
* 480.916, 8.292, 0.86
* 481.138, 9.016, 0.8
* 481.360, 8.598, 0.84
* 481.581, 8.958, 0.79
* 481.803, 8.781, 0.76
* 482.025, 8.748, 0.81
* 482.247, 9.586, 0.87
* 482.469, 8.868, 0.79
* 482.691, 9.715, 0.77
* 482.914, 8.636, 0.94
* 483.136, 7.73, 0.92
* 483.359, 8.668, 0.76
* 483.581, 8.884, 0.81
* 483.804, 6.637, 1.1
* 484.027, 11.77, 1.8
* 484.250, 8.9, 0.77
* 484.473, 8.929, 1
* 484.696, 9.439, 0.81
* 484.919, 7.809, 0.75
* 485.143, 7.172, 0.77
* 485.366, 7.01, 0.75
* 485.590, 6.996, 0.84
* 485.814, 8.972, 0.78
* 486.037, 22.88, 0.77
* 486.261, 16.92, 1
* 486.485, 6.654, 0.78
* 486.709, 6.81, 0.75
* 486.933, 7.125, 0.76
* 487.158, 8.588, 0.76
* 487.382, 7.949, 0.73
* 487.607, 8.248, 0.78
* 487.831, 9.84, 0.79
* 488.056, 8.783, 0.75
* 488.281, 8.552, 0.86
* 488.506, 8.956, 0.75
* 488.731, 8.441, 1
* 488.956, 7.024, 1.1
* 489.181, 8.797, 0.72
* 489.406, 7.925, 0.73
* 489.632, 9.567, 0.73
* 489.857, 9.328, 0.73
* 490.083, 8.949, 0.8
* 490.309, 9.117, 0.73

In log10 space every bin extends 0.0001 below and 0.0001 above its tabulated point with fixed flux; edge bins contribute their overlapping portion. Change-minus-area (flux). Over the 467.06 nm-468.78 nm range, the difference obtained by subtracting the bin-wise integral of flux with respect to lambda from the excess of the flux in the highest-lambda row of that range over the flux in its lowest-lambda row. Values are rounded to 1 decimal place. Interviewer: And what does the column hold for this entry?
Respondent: -14.5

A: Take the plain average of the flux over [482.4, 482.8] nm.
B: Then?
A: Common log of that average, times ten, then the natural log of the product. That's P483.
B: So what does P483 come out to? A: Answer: 2.27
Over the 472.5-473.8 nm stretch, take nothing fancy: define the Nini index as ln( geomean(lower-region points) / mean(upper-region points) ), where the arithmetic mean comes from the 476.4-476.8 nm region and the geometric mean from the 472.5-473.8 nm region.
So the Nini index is 0.00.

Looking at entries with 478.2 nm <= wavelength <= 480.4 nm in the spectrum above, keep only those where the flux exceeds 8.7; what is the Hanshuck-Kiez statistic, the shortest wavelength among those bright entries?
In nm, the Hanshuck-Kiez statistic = 478.266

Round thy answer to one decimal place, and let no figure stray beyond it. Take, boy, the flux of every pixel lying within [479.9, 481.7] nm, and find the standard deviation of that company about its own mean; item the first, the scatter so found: 0.5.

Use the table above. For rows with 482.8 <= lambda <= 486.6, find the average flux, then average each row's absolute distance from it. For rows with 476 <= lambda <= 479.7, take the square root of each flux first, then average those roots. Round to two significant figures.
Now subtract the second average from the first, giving -0.40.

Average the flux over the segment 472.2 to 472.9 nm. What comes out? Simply 9.8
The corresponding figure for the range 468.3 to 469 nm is 9.6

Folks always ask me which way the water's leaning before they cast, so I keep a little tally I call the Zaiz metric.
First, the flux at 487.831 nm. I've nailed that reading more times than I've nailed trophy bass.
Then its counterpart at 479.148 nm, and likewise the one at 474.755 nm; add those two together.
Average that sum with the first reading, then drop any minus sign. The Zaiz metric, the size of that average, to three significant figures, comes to 14.2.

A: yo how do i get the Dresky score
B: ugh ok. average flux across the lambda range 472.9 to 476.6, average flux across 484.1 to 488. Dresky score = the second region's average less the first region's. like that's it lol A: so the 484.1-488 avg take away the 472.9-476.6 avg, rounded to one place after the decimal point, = 0.2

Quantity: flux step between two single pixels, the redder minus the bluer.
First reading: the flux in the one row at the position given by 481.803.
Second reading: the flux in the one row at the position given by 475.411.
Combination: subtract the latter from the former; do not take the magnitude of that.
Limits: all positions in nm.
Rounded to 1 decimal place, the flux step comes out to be -1.5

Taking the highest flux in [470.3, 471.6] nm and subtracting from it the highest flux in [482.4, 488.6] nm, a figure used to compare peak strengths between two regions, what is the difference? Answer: -12.8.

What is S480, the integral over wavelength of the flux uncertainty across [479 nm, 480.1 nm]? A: 0.94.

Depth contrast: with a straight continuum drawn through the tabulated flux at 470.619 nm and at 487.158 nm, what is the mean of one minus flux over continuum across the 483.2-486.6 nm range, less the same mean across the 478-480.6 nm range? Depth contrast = -0.14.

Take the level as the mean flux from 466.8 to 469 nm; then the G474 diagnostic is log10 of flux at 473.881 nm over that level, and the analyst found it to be -0.02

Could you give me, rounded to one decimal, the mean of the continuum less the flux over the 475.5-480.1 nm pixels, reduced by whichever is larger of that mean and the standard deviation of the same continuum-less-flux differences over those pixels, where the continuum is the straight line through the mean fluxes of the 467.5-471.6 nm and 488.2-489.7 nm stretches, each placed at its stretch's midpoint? -0.9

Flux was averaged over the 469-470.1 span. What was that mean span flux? 10.0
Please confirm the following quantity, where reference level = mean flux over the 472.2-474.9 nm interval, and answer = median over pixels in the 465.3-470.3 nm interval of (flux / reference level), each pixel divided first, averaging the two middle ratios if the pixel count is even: 0.98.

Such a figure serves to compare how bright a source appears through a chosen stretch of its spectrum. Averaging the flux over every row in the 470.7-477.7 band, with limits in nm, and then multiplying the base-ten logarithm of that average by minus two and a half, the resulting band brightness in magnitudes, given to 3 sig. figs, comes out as -2.42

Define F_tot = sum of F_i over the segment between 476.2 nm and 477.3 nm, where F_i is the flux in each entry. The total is 45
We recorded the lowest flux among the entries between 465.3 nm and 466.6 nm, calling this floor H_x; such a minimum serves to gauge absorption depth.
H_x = 7.346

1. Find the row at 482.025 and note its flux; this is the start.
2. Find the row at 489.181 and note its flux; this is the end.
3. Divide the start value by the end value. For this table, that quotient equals 0.99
